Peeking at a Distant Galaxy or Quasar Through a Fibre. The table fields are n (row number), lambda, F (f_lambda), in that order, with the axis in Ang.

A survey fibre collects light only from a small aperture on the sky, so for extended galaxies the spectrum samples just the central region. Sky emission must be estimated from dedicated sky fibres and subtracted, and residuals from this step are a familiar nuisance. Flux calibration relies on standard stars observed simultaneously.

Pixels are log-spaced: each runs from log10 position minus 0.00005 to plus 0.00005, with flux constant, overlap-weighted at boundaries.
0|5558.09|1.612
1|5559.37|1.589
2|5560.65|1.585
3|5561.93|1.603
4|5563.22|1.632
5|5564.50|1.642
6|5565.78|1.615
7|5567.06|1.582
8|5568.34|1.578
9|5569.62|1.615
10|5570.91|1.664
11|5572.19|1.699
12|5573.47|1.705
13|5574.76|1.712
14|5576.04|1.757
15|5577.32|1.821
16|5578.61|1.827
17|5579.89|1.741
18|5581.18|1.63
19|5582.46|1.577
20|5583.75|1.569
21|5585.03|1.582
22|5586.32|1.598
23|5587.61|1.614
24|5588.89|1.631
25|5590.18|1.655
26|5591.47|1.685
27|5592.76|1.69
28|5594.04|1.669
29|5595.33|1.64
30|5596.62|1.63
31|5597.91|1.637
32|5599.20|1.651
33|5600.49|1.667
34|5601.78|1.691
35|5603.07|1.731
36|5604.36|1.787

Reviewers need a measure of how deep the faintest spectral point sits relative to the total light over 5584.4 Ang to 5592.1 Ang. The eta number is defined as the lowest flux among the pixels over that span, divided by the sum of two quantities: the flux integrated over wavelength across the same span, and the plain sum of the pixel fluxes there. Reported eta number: 0.071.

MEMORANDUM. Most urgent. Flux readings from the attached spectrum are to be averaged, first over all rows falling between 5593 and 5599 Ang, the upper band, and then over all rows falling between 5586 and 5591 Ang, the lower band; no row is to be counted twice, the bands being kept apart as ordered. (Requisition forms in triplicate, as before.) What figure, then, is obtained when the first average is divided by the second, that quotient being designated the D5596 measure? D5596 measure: 1.01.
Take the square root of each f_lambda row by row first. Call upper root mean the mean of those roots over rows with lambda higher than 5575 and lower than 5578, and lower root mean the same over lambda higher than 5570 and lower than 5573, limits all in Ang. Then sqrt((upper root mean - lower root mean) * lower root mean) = 0.23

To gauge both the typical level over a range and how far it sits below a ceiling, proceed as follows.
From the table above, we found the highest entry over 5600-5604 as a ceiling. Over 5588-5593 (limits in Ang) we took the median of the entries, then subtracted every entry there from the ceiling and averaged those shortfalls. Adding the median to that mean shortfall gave 1.74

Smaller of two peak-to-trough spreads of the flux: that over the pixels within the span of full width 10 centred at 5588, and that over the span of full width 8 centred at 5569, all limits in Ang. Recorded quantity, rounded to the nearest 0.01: 0.12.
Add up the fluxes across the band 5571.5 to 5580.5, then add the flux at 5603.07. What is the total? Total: 14.0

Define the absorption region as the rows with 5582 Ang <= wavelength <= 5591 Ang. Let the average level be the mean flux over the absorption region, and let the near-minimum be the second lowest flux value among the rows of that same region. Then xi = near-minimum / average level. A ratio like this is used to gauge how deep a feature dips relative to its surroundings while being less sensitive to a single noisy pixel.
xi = 0.983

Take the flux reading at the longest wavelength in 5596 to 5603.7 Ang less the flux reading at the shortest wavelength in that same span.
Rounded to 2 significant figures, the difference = 0.10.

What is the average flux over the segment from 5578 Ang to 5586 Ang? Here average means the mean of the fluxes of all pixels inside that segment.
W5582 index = 1.65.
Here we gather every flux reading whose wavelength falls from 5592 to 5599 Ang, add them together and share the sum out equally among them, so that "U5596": 1.65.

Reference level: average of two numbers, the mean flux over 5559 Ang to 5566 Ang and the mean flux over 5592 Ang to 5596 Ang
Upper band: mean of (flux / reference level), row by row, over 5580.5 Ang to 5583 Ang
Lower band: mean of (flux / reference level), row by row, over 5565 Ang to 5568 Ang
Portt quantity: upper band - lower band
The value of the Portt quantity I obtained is 0.00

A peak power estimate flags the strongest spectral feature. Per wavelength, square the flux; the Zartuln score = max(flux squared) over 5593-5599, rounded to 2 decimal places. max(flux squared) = 2.79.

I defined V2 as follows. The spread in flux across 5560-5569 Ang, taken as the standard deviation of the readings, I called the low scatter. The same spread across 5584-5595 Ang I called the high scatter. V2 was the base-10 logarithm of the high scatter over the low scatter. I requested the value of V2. 0.2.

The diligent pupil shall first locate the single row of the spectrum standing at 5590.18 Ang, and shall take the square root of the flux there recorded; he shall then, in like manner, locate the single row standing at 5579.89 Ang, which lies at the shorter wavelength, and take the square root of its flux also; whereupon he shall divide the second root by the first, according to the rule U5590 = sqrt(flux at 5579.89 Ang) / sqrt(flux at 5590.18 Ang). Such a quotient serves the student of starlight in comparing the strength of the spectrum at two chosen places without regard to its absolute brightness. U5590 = 1.03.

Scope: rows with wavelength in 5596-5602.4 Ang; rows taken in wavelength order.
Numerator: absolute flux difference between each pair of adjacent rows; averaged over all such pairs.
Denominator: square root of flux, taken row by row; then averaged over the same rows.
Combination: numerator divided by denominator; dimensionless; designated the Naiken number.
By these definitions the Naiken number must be 0.0119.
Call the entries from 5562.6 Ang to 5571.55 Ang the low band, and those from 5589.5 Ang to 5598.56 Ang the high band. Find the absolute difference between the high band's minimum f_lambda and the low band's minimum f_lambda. 0.052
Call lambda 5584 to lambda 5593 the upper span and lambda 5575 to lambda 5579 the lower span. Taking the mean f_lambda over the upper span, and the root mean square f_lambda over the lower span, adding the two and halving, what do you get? 1.72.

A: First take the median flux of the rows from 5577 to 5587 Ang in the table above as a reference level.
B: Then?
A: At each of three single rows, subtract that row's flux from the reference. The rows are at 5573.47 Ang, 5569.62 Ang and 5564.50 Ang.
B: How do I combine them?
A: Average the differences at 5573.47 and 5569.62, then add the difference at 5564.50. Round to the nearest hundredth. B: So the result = -0.07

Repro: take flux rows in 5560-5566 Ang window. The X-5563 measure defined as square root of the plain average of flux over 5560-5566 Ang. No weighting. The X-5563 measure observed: 1.27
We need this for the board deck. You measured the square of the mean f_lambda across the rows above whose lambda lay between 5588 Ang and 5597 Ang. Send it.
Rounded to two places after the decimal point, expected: 2.75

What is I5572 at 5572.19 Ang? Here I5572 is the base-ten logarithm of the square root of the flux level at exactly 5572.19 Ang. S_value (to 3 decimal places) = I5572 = 0.115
